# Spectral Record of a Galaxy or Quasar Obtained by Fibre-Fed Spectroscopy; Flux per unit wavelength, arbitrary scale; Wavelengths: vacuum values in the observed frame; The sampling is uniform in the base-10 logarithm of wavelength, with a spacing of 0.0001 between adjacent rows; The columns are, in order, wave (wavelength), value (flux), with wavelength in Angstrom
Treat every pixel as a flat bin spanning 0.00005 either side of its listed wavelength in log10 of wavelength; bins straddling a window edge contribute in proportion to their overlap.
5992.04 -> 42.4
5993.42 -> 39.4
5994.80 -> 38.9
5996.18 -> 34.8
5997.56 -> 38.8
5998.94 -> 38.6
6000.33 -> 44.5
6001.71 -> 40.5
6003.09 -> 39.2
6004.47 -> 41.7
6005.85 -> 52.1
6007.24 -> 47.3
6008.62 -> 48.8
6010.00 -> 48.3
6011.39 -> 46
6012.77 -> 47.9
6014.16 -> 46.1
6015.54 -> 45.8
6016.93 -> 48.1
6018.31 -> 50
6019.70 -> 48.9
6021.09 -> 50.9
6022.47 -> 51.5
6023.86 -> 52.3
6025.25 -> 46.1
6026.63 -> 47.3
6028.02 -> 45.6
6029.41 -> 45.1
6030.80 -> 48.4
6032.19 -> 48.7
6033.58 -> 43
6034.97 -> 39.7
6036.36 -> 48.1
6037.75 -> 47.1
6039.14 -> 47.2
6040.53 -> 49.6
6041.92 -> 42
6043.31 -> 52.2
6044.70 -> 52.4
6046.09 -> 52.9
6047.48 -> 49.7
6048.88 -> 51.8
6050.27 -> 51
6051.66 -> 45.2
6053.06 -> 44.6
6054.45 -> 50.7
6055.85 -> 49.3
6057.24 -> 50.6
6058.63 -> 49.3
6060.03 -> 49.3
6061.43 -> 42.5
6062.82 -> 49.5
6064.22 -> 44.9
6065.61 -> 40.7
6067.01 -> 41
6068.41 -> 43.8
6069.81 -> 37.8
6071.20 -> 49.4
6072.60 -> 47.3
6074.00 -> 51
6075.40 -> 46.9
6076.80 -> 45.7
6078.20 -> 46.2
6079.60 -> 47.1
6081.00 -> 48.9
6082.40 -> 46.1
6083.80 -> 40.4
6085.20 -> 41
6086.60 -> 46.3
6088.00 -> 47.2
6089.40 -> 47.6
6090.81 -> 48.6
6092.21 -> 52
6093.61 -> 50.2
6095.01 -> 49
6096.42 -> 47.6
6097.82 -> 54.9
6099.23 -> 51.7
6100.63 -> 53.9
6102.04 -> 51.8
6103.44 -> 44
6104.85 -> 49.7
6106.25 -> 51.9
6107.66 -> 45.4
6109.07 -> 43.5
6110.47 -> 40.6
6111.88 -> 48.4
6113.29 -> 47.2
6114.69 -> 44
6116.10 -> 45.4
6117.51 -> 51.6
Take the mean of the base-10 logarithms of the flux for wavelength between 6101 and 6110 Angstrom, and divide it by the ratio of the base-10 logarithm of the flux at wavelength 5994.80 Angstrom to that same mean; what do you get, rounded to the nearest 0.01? 1.77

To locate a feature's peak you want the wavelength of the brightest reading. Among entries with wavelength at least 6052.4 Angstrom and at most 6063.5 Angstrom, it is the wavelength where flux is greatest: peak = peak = 6054.45 Angstrom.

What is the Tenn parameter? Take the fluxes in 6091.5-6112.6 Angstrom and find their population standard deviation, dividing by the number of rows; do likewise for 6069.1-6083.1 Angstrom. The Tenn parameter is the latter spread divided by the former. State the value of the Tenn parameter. 0.85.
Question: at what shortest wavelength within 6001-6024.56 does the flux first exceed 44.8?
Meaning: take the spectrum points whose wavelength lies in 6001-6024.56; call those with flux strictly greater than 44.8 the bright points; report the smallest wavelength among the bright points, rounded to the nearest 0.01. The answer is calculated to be 6005.85 Angstrom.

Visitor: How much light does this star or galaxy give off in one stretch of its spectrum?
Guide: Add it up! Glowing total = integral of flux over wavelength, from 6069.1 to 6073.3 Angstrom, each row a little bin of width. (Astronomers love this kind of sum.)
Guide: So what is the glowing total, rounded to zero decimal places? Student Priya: 188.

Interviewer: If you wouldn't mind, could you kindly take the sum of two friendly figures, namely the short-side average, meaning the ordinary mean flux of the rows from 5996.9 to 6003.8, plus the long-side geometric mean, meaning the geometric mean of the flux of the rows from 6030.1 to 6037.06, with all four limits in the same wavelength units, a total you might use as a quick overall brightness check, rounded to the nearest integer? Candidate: 86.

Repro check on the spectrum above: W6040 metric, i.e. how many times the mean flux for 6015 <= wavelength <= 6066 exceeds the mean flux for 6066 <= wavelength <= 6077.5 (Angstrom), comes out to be 1.06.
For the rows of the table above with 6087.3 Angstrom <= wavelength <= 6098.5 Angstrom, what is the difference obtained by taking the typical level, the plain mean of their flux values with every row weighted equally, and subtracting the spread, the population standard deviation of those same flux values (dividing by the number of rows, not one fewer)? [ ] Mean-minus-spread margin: 47.2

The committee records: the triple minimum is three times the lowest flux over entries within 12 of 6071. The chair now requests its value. 113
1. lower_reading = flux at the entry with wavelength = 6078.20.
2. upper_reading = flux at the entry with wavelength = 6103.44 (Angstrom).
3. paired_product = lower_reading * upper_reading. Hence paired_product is 2033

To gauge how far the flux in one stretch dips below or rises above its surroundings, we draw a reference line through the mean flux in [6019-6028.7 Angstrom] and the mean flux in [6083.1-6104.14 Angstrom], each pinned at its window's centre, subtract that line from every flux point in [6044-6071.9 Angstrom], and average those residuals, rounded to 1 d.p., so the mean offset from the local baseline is -1.4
